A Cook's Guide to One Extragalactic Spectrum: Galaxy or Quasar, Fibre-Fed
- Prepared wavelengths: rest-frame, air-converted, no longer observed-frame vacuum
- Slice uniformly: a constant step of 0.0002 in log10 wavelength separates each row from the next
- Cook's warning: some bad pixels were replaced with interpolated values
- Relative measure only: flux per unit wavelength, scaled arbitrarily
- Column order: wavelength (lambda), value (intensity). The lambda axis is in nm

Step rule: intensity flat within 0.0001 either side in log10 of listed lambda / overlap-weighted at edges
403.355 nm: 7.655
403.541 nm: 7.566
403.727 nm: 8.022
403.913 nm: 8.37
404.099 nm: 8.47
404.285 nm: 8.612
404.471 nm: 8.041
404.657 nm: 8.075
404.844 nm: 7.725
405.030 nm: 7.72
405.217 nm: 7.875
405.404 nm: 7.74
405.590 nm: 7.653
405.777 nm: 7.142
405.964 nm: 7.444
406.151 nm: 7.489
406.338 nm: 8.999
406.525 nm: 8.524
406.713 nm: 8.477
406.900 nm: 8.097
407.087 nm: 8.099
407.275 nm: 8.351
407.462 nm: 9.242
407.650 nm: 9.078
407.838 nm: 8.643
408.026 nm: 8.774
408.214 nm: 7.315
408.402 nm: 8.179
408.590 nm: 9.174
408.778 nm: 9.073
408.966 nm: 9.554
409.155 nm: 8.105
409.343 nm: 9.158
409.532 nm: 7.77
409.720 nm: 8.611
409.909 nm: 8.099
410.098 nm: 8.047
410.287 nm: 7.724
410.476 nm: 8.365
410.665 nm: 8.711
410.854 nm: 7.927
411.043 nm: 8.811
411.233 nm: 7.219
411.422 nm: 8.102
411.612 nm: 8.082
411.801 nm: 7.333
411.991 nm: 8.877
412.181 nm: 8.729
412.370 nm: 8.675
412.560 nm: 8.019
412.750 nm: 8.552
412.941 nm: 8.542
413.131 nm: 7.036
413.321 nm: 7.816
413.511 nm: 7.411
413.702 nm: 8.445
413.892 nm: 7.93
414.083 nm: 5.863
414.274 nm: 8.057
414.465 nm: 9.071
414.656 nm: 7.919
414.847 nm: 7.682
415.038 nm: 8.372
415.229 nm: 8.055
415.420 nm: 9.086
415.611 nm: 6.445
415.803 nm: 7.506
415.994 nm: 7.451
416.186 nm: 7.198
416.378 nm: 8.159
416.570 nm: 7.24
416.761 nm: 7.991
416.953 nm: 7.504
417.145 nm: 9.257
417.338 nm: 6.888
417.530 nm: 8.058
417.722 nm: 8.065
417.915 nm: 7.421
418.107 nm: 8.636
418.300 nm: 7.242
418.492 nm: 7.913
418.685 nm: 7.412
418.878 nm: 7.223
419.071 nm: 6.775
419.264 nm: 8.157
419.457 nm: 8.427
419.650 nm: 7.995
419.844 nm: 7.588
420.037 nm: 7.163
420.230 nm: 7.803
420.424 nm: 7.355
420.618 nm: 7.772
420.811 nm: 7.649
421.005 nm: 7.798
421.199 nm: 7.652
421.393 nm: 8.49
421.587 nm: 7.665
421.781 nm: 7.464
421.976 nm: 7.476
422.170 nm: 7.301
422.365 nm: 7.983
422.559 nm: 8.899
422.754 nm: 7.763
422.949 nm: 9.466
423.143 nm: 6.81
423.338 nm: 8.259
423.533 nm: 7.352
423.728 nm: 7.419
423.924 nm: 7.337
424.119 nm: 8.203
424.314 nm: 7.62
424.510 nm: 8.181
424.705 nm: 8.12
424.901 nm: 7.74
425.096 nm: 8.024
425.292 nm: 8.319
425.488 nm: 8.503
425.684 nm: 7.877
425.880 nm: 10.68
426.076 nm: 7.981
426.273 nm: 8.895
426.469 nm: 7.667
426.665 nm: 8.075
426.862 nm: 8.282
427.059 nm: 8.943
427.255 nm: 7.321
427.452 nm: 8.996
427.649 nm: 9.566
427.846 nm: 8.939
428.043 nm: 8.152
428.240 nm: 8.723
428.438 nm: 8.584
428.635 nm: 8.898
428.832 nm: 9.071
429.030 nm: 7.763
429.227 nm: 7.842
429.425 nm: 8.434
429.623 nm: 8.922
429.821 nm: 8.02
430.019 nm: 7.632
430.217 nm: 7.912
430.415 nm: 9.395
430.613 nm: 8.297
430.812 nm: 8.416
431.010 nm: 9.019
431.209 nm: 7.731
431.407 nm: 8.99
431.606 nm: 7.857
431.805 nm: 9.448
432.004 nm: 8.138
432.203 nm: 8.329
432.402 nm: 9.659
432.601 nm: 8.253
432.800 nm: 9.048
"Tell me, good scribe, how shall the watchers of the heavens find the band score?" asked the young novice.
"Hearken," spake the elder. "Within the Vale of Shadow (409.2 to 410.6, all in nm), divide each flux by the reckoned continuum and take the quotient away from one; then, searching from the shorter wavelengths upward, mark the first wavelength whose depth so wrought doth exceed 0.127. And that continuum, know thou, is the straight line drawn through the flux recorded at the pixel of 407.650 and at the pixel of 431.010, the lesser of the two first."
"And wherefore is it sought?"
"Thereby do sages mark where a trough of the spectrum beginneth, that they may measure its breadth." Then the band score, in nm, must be 409.532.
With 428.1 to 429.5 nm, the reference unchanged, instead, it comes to 429.030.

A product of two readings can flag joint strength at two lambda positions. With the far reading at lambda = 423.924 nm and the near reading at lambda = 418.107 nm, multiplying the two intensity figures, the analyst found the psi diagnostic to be 63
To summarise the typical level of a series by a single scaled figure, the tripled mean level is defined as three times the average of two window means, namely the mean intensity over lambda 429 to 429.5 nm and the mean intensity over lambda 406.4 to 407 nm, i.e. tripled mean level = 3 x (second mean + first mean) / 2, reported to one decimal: 24.6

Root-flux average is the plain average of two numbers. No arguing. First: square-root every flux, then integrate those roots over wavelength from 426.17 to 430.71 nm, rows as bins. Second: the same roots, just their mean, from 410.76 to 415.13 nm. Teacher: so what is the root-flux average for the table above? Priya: 8.01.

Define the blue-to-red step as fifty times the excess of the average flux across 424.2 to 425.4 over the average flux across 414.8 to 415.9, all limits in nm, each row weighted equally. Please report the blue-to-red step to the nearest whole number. 7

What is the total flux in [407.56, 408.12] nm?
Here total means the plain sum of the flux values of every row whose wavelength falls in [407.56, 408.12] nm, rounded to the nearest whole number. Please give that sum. 26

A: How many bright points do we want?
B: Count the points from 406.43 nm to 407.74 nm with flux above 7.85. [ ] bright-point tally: 7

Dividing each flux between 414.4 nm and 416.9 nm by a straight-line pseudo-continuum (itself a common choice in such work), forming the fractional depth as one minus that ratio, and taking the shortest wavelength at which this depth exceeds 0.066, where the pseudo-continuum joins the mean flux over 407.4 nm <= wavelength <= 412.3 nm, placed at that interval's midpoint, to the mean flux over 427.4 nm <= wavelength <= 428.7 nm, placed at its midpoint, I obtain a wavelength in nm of 414.656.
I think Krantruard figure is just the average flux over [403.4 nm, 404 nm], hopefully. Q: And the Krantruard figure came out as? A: 8.0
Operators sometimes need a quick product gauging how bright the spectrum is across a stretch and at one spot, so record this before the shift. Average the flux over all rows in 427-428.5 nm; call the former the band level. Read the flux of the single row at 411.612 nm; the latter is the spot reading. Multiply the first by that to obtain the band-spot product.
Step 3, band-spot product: 69.9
